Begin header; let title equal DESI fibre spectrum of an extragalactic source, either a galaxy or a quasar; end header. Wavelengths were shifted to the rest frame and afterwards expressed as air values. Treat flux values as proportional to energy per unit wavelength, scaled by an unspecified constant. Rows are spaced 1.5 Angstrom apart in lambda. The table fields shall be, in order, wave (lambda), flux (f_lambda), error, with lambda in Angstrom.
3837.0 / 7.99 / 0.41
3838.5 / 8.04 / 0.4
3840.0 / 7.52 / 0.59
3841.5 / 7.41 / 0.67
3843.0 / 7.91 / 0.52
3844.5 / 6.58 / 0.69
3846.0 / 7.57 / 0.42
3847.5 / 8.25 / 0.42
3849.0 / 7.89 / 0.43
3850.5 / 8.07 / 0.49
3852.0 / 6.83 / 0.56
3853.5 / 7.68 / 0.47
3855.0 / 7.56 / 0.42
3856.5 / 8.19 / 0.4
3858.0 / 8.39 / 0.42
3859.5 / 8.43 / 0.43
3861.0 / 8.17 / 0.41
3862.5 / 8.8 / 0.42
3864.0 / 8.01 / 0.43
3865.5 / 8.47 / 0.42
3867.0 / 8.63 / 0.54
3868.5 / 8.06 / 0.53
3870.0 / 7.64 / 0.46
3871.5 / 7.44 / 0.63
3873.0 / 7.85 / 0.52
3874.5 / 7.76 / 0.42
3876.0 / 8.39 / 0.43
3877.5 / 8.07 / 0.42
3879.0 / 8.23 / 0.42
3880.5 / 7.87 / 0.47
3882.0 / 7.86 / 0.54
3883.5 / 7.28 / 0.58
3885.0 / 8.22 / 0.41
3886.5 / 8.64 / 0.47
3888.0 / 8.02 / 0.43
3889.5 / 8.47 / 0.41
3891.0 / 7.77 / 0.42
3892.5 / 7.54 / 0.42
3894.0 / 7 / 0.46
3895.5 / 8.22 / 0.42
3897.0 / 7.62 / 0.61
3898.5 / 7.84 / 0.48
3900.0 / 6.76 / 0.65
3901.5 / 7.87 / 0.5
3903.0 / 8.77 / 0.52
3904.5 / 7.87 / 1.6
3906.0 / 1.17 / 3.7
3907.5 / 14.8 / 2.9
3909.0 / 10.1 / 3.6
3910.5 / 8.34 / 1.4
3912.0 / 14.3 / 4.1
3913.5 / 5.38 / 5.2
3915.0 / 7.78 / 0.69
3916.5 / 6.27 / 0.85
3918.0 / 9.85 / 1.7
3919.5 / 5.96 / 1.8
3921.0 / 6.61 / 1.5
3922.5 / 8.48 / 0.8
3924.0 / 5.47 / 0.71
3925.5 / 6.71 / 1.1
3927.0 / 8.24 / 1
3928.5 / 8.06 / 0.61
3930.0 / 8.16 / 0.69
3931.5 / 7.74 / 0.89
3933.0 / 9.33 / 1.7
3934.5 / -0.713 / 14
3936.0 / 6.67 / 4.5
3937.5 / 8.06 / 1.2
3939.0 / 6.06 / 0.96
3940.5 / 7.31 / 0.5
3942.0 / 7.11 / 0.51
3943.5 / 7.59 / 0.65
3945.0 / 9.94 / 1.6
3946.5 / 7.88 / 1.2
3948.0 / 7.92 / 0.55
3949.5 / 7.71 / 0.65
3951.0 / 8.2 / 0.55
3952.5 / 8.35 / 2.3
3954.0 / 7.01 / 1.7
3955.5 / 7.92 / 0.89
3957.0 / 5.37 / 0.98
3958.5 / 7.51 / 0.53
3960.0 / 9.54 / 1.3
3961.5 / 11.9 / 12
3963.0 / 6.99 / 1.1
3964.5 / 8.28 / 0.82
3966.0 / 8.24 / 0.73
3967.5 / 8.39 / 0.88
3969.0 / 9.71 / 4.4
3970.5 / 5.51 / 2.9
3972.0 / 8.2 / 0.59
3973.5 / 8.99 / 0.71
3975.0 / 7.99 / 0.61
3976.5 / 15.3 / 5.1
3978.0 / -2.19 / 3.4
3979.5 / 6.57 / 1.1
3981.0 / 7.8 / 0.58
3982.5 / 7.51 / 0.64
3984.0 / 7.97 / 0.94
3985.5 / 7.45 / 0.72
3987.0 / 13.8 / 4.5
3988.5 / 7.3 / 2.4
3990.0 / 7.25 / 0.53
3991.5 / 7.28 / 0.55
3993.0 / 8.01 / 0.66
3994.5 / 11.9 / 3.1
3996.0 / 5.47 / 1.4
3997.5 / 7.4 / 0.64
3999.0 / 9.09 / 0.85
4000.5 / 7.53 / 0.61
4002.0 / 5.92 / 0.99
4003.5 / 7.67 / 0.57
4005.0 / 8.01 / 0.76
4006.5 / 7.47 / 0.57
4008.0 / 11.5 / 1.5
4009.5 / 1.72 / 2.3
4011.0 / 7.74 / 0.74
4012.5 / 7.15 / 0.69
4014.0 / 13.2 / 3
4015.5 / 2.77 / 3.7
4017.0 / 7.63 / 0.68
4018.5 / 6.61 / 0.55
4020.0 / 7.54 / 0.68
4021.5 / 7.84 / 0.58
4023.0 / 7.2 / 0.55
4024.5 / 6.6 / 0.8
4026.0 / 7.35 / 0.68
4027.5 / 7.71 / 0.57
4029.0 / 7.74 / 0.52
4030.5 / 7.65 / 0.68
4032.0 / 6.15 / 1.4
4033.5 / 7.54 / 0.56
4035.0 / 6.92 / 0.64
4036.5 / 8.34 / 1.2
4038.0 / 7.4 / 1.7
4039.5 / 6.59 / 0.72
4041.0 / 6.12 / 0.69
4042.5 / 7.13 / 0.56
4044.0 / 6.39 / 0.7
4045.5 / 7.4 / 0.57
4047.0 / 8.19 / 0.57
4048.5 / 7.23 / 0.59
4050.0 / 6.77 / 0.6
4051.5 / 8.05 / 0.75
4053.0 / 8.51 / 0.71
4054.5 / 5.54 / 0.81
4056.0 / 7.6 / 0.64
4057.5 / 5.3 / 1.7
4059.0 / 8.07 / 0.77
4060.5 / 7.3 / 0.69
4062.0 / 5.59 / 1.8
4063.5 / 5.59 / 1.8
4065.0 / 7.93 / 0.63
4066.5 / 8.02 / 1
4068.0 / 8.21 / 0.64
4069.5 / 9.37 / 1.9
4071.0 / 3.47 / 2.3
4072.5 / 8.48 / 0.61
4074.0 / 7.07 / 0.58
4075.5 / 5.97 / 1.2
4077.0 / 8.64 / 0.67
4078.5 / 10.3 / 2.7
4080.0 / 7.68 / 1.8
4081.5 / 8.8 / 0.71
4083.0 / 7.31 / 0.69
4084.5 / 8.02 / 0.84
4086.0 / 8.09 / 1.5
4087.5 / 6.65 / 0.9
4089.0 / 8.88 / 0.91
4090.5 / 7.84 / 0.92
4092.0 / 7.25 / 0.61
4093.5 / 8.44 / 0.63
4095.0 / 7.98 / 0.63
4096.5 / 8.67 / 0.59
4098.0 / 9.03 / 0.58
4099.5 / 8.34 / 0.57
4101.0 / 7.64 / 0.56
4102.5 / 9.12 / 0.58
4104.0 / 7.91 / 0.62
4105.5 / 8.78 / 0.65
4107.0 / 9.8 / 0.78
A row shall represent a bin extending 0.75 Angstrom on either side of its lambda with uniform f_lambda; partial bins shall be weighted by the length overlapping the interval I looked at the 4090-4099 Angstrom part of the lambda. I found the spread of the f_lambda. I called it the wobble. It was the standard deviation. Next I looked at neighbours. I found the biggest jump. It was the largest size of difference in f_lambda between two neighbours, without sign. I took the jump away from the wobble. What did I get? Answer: -0.6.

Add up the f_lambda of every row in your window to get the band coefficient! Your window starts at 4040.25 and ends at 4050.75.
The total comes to 49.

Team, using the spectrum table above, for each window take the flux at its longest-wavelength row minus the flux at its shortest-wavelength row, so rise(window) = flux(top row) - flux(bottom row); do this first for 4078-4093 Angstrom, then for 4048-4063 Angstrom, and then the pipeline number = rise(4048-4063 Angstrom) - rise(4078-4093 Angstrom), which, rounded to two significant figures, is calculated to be 1.4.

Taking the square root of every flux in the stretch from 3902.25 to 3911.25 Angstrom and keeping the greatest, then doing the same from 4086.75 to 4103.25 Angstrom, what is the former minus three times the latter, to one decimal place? -5.2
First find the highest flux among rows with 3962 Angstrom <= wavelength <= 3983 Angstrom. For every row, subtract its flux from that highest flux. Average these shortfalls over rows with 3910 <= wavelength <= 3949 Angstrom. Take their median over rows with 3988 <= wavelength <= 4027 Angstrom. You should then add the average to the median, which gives 15.7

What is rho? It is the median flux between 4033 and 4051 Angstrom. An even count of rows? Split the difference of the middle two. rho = 7.18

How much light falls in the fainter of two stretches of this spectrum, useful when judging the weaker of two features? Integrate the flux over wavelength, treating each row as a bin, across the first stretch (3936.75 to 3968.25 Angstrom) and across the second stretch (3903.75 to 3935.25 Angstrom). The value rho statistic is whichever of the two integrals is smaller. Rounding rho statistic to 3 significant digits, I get 240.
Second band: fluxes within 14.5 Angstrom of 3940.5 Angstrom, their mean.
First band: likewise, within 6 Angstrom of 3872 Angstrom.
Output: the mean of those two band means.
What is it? 7.69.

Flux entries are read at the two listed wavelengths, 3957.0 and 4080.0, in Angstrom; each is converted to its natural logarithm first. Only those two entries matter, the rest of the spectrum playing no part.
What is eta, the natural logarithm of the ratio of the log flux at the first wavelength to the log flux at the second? -0.19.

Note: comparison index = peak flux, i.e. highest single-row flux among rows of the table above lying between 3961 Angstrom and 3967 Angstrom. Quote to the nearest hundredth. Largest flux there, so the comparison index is 11.90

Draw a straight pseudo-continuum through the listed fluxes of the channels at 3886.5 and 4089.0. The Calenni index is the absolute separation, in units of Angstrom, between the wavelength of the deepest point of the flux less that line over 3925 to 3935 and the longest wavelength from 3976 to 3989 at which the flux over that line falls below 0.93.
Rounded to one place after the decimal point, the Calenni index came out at 54.0 Angstrom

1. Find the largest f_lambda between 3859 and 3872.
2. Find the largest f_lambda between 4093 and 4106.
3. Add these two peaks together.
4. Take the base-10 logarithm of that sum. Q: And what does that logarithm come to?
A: 1.25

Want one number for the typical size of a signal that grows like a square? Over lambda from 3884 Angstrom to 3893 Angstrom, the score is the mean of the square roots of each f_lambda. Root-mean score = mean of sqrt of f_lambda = 2.85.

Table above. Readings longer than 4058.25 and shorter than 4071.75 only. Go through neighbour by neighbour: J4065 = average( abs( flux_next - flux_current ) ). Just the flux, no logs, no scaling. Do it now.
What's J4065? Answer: 1.5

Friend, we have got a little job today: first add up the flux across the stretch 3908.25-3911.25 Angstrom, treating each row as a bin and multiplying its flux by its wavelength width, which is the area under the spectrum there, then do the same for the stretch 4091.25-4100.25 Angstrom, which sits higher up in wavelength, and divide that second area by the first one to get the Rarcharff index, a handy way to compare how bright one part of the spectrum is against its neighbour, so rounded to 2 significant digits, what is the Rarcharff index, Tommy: 2.7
